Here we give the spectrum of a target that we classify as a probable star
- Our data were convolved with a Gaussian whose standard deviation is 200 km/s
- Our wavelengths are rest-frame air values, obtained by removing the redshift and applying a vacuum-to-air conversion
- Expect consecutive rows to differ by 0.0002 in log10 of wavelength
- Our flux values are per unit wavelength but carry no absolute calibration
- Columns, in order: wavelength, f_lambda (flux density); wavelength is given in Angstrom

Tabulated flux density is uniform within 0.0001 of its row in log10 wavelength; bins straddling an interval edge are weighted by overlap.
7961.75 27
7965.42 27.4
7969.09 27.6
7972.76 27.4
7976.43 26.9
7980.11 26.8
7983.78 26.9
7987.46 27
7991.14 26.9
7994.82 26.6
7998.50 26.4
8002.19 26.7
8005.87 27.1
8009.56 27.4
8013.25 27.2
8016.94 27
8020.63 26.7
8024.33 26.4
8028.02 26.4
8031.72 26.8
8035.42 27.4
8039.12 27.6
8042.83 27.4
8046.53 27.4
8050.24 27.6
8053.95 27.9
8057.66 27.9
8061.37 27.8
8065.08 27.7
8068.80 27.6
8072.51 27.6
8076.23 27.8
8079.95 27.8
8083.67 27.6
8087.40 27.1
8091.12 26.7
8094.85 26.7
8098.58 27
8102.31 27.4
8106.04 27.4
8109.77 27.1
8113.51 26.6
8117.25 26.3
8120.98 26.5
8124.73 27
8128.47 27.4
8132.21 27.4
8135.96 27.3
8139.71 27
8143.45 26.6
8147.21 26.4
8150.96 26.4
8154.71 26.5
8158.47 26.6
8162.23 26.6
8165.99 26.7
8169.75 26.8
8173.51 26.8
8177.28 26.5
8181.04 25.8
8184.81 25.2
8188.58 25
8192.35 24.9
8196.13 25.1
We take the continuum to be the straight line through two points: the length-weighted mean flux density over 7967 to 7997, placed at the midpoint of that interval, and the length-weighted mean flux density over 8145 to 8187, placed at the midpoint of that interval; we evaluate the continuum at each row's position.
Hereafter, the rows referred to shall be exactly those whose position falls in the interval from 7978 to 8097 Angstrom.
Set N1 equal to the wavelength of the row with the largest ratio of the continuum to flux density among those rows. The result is 7998.50 Angstrom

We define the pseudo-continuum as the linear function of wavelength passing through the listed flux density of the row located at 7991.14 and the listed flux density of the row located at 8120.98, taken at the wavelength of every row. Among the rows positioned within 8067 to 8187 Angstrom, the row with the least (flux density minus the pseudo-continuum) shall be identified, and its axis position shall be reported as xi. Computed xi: 8184.81 Angstrom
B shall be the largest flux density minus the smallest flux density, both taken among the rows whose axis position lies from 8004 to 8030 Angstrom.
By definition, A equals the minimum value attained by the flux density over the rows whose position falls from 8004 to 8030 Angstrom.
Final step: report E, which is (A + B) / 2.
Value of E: 13.7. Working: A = 26.4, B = 1.0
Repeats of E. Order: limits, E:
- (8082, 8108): 13.8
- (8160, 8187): 13.4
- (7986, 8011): 13.7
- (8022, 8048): 13.8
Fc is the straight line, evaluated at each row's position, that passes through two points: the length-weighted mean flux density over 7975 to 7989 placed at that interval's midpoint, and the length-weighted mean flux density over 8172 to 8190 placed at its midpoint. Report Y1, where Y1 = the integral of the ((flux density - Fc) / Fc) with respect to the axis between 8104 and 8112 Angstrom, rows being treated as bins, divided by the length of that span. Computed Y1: 0.037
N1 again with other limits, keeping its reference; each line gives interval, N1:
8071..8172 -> 8117.25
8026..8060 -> 8028.02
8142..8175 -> 8147.21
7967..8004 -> 7998.50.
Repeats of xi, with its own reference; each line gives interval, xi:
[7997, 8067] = 7998.50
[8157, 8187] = 8184.81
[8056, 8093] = 8091.12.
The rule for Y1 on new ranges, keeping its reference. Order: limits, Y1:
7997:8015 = 0.008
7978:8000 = -0.003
